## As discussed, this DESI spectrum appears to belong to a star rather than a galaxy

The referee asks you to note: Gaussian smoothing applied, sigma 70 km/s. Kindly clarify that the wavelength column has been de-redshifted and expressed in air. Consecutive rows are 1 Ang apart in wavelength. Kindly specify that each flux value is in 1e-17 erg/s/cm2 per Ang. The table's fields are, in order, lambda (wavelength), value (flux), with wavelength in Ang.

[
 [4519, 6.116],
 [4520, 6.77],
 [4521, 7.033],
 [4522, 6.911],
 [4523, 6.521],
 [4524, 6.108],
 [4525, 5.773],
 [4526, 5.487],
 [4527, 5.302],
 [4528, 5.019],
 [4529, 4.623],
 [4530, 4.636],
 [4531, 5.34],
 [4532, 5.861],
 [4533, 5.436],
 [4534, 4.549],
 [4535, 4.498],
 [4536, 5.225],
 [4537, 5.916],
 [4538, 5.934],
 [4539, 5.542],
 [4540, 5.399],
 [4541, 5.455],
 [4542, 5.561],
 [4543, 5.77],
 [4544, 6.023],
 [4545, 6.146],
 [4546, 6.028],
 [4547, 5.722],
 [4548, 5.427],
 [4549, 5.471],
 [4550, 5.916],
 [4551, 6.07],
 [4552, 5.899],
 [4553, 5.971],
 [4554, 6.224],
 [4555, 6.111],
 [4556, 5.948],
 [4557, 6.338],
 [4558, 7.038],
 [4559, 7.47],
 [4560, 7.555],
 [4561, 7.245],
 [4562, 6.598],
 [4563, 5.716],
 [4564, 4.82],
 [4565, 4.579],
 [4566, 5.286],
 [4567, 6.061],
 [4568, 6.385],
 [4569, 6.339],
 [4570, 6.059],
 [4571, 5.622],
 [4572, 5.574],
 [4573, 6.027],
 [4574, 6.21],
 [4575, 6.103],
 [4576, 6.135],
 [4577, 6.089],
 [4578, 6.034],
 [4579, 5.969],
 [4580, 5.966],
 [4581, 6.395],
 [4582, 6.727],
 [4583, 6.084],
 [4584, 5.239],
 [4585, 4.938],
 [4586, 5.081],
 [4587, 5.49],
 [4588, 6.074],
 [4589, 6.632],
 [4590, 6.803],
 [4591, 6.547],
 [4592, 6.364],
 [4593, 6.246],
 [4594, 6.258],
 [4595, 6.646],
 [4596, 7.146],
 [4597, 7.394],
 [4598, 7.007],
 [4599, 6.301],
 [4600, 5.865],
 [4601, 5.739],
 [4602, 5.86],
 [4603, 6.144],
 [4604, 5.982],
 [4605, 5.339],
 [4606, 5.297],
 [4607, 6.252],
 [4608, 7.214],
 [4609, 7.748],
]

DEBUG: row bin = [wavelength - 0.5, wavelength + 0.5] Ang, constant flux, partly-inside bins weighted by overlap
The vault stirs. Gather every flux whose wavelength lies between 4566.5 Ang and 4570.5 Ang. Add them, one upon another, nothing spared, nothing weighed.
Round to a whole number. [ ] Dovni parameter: 25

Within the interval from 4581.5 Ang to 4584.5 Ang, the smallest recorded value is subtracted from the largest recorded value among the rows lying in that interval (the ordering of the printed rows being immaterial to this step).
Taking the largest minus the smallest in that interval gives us 1.5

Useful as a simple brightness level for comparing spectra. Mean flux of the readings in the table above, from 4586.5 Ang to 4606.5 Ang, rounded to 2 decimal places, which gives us 6.26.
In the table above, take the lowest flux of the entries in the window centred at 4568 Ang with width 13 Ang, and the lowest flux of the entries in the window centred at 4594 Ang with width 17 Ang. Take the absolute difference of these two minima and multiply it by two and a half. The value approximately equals 1.3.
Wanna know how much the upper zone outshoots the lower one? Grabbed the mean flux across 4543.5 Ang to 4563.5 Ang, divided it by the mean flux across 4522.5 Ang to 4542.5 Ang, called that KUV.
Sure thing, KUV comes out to 1.155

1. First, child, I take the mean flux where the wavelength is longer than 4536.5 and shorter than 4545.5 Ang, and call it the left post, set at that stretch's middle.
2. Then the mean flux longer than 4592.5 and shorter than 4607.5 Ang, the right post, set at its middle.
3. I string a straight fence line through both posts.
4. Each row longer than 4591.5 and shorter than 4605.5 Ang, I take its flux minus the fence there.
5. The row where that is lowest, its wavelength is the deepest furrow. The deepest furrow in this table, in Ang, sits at 4605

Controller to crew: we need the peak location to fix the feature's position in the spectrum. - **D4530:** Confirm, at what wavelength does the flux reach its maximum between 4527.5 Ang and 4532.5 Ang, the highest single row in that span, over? 4532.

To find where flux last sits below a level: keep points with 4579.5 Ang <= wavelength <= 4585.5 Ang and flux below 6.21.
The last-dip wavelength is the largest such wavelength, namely 4585 Ang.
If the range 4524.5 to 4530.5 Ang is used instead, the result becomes 4530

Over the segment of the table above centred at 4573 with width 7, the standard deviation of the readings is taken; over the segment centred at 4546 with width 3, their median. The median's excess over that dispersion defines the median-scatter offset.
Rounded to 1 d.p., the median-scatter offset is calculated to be 5.8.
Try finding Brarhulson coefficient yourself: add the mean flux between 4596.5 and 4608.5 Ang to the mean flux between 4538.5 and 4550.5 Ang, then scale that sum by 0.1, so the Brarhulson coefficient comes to 1.19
